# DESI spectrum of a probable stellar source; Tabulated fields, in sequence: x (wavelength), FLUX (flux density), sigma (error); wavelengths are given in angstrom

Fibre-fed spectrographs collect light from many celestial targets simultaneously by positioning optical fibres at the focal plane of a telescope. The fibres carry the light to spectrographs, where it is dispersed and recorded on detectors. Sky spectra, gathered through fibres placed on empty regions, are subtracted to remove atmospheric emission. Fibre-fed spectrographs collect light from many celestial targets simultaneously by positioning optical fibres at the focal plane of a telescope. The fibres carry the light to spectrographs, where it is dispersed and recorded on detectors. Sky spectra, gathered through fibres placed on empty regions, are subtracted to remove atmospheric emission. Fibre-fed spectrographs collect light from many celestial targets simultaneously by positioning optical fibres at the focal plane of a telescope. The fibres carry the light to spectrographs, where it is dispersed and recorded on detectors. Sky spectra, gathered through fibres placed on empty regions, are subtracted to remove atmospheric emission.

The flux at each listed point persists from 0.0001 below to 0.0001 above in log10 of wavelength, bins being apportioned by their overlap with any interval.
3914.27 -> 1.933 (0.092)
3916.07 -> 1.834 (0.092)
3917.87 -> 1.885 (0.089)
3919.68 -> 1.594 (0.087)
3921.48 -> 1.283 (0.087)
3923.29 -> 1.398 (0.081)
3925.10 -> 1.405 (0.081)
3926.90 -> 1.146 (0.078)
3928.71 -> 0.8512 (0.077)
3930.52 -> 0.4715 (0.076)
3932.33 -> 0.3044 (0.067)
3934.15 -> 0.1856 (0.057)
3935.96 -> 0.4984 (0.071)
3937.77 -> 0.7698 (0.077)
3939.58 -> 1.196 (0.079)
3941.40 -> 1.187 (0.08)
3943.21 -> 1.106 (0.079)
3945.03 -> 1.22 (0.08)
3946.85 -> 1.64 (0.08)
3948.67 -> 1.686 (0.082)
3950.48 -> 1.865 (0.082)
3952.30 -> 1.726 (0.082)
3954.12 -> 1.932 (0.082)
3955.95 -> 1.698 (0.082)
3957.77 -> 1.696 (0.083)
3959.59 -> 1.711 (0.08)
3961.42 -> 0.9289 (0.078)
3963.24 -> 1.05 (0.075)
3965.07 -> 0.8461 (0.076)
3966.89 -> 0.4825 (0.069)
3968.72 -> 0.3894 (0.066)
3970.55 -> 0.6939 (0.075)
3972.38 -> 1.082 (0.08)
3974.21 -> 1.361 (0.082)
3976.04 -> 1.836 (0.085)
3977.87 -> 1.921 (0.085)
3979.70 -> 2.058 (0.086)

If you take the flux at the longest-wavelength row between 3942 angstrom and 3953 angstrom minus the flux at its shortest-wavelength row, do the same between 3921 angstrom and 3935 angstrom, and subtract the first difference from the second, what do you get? -1.7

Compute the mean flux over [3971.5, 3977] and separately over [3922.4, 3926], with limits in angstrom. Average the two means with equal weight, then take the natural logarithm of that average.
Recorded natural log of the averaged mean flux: 0.35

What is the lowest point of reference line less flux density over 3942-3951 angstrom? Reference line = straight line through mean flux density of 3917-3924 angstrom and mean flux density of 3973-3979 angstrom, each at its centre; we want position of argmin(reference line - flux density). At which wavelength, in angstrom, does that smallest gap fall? 3950.48 angstrom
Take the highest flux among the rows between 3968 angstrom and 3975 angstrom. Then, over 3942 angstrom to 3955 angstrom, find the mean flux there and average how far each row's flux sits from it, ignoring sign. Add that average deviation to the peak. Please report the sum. 1.6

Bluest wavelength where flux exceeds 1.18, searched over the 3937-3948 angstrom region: 3939.58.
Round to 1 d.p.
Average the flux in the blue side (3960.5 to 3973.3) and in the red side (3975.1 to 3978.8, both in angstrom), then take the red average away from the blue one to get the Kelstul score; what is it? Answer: -1.1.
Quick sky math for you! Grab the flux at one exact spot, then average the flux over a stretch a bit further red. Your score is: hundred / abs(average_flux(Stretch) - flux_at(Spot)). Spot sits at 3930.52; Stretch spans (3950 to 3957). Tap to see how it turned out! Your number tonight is 75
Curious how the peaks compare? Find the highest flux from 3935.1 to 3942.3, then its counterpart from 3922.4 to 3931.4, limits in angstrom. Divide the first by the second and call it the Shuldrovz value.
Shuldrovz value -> 0.85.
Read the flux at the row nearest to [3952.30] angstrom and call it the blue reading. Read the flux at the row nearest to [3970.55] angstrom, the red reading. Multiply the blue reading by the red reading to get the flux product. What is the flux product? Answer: 1.2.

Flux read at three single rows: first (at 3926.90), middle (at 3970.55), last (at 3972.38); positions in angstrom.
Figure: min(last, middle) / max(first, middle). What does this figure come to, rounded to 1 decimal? 0.6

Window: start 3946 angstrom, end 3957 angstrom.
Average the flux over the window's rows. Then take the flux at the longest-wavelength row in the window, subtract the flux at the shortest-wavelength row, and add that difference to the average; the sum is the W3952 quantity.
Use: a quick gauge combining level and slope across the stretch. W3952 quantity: 1.82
